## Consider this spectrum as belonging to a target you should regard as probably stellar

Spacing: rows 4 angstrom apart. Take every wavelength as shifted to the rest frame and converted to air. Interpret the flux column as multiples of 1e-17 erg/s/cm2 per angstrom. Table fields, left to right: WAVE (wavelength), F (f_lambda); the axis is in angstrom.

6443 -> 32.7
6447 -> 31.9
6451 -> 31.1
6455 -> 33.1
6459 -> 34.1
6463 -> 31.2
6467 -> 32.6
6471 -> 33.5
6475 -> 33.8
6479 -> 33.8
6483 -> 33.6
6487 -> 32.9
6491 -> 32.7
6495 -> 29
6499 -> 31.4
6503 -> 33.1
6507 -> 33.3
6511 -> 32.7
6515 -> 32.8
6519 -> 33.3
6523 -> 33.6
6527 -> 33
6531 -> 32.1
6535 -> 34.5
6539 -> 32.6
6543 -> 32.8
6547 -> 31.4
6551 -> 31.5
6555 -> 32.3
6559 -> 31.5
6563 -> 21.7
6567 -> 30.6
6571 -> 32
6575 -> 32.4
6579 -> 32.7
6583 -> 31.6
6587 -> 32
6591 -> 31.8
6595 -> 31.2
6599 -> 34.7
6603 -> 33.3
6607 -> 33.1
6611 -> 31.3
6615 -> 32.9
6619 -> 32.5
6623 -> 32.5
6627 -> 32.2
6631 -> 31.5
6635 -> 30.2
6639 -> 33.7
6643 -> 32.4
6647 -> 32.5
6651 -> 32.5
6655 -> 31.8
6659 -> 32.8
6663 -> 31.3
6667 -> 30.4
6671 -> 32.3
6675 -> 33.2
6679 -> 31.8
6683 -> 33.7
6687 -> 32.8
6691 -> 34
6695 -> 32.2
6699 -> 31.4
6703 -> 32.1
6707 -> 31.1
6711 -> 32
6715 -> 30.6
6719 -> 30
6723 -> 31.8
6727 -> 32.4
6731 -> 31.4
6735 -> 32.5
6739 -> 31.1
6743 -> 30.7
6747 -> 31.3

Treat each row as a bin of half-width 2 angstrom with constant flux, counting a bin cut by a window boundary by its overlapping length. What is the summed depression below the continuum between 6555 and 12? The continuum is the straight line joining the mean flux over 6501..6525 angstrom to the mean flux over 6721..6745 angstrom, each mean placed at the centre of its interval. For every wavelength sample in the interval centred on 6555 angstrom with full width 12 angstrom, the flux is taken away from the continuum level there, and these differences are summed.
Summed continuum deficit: 3.3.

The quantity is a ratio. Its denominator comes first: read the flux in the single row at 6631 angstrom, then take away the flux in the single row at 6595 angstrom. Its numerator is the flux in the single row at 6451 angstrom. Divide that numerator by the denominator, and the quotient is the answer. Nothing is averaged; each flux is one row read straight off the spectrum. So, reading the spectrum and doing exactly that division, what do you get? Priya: 104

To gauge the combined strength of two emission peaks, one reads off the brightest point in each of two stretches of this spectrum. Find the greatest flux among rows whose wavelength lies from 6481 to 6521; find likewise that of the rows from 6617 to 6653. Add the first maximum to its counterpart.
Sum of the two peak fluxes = 67.3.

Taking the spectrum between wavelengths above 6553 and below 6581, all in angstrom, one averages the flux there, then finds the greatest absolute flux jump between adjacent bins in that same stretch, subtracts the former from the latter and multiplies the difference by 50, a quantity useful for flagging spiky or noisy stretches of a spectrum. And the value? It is -1033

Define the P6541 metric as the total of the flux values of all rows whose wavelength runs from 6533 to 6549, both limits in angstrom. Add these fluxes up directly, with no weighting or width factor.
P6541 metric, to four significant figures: 131.3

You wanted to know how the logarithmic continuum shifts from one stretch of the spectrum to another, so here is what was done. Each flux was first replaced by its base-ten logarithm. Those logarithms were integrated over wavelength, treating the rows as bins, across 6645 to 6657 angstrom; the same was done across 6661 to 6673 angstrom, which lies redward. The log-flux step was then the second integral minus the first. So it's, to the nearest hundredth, -0.15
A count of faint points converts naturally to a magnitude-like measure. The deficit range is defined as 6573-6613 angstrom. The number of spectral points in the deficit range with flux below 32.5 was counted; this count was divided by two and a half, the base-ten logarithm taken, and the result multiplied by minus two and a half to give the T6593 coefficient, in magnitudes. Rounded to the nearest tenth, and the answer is -1.0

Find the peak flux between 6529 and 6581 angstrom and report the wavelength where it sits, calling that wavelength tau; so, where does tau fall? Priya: 6535 angstrom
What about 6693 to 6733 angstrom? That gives 6727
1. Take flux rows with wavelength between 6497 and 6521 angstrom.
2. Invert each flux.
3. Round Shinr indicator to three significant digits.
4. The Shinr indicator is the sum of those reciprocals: 0.183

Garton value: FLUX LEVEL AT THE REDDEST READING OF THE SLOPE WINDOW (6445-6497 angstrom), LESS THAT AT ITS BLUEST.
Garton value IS -2.9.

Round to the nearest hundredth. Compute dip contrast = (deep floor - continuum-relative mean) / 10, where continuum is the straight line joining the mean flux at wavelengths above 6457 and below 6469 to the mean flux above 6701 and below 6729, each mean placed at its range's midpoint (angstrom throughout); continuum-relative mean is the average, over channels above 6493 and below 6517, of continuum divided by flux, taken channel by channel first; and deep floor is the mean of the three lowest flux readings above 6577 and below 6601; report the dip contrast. 3.05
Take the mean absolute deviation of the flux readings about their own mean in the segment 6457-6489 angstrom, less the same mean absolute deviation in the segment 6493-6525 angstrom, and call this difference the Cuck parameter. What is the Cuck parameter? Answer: -0.38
